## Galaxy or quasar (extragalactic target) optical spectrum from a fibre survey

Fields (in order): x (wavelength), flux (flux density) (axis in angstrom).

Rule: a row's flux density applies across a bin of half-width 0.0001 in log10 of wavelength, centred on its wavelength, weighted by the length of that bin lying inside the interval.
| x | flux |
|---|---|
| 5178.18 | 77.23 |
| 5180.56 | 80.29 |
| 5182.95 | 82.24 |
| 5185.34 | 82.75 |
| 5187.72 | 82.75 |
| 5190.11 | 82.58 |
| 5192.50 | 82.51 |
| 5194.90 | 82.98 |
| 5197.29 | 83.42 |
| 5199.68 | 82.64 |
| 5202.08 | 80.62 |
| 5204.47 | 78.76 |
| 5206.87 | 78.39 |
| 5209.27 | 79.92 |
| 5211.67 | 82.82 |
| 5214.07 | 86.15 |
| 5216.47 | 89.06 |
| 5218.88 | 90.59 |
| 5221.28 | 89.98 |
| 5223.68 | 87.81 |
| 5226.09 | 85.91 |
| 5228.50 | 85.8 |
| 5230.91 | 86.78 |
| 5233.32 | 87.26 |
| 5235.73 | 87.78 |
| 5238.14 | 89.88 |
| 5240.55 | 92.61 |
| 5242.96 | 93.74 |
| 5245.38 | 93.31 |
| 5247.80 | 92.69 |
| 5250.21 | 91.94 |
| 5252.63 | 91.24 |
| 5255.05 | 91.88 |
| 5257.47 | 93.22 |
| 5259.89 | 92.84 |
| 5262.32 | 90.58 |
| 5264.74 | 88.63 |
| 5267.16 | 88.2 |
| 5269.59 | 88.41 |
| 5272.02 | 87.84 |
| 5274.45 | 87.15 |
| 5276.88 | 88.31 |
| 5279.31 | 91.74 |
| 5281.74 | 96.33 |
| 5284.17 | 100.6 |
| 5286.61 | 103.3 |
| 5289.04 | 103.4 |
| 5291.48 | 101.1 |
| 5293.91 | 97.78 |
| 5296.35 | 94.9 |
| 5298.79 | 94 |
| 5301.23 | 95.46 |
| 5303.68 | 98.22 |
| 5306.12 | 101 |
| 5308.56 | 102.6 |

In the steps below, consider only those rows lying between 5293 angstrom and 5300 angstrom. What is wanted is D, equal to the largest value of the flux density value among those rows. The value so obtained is 97.78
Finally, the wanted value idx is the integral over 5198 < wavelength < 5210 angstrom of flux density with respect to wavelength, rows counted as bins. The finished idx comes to 963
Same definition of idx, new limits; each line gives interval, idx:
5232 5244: 1083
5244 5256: 1107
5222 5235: 1129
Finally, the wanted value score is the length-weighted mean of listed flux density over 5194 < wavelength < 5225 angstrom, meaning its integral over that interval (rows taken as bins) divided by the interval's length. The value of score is 84.1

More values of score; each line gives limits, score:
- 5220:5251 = 89.7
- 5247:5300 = 93.5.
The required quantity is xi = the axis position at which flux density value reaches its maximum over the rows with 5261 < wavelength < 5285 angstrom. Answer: 5284.17 angstrom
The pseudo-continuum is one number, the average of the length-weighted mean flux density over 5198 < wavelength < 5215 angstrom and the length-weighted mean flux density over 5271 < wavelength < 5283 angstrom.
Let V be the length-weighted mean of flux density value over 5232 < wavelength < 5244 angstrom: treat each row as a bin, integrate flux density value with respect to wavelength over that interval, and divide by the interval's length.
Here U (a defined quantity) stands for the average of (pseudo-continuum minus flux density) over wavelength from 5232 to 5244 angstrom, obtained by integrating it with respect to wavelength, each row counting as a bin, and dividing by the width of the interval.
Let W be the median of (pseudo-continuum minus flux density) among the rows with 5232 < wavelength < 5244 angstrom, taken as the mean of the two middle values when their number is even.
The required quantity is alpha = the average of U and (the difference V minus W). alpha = 45.0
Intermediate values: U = -4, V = 90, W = -4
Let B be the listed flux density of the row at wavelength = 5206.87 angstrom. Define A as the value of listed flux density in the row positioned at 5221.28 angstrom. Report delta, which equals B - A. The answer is -12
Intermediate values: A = 89.98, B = 78.39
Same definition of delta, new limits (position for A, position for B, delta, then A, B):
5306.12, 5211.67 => -18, 101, 82.82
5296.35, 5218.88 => -4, 94.9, 90.59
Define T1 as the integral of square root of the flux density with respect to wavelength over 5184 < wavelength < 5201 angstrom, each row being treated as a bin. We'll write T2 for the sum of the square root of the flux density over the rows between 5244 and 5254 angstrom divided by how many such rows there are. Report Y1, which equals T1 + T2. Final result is 164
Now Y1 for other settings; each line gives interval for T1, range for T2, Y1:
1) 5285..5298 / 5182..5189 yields 139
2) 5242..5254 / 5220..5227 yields 125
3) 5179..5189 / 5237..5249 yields 100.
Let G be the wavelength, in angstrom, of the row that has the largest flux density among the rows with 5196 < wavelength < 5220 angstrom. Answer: 5218.88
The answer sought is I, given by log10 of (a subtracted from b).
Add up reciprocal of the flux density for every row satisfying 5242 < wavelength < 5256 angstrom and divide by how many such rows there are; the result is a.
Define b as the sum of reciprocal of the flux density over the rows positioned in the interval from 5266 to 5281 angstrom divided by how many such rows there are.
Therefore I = -3.3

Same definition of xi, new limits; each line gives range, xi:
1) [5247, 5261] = 5257.47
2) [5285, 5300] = 5289.04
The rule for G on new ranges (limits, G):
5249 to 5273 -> 5257.47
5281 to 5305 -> 5289.04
